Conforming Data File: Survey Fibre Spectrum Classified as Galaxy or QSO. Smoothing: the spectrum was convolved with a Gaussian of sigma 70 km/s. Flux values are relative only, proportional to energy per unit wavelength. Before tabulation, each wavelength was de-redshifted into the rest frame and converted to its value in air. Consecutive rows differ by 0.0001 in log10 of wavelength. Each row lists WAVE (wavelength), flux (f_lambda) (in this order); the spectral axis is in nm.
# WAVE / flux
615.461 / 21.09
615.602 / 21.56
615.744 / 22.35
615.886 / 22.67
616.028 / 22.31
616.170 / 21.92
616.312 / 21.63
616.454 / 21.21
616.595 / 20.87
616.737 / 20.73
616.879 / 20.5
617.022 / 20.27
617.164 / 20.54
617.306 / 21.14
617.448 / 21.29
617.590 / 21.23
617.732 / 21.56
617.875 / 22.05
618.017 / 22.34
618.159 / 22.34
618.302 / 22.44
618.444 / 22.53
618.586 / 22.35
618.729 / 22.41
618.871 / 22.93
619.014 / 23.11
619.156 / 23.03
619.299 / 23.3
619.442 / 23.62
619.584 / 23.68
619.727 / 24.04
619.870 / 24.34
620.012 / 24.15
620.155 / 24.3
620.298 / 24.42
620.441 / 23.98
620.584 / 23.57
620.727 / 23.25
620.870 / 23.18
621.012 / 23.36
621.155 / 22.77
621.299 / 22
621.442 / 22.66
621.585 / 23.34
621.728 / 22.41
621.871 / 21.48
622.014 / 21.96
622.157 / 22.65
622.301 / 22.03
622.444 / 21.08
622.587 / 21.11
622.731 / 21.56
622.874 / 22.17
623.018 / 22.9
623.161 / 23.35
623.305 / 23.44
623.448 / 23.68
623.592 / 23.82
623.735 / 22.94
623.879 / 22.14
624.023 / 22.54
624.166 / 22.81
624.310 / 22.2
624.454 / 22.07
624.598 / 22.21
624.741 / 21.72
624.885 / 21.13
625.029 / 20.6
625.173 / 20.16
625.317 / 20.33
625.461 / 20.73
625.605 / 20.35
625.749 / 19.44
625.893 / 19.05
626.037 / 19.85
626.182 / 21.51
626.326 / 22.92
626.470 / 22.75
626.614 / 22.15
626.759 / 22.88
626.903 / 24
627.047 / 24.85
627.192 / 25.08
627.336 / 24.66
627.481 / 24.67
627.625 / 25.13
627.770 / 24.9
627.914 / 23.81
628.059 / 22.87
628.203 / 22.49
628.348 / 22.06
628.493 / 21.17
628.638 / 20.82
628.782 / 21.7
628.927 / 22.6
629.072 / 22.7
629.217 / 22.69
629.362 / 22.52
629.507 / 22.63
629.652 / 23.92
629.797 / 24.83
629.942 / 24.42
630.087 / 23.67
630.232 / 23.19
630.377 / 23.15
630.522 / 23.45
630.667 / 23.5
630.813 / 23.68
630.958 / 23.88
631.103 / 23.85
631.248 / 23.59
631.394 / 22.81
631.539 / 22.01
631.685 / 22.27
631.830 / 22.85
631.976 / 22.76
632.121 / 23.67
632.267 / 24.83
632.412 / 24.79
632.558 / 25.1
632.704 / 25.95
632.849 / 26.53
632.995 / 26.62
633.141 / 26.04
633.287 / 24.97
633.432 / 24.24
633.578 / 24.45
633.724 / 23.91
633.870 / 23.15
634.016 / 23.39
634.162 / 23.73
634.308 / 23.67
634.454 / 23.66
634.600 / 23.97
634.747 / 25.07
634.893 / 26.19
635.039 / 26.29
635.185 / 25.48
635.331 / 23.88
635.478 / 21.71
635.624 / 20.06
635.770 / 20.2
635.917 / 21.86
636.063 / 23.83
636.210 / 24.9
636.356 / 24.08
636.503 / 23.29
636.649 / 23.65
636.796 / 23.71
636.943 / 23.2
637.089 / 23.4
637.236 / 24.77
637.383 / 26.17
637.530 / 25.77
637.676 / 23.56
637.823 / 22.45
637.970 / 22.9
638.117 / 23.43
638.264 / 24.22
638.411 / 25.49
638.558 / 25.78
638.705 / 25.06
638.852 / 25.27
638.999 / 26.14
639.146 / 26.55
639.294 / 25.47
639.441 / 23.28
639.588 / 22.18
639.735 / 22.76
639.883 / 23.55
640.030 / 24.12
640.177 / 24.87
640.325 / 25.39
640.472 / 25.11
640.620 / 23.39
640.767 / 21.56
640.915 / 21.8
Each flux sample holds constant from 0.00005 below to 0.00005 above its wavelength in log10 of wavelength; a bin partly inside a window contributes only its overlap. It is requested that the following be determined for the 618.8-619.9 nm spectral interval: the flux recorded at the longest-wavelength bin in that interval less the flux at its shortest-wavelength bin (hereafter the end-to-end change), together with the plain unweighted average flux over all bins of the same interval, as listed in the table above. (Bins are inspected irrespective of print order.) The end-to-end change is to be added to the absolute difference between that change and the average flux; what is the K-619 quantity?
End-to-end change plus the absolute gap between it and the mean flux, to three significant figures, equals 23.5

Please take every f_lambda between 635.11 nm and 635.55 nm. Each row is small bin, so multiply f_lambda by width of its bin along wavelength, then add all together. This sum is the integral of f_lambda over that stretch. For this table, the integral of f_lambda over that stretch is 10.4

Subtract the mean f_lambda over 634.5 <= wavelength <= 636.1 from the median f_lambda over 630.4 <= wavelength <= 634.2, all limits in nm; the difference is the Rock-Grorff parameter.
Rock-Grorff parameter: 0.29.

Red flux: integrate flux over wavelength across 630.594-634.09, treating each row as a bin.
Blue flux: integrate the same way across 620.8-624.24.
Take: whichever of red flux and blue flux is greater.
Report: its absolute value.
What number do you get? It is 84.3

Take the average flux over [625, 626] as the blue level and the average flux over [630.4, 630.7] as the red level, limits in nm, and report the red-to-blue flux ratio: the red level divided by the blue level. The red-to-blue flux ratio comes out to 1.17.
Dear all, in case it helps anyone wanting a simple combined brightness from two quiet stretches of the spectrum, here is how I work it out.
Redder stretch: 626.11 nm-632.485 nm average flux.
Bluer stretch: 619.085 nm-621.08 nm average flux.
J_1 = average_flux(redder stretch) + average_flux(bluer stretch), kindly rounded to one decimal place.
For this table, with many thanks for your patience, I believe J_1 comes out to 47.0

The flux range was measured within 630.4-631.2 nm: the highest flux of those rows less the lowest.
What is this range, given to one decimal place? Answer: 0.4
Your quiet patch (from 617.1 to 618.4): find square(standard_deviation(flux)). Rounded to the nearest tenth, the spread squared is 0.4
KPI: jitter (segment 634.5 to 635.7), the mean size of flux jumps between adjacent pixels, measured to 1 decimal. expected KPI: 1.2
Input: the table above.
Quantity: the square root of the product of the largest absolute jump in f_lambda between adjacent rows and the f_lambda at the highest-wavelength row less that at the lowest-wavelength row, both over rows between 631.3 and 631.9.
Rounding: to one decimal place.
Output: 0.2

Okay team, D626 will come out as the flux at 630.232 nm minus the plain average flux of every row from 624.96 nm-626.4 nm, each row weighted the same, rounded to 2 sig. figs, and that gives 2.7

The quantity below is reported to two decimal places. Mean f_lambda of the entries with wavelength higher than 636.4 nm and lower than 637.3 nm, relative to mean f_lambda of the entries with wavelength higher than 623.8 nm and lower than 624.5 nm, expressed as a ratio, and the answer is 1.06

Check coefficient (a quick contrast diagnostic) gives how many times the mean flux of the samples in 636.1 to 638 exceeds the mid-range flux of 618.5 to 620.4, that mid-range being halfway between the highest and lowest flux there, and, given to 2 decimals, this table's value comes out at 1.03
